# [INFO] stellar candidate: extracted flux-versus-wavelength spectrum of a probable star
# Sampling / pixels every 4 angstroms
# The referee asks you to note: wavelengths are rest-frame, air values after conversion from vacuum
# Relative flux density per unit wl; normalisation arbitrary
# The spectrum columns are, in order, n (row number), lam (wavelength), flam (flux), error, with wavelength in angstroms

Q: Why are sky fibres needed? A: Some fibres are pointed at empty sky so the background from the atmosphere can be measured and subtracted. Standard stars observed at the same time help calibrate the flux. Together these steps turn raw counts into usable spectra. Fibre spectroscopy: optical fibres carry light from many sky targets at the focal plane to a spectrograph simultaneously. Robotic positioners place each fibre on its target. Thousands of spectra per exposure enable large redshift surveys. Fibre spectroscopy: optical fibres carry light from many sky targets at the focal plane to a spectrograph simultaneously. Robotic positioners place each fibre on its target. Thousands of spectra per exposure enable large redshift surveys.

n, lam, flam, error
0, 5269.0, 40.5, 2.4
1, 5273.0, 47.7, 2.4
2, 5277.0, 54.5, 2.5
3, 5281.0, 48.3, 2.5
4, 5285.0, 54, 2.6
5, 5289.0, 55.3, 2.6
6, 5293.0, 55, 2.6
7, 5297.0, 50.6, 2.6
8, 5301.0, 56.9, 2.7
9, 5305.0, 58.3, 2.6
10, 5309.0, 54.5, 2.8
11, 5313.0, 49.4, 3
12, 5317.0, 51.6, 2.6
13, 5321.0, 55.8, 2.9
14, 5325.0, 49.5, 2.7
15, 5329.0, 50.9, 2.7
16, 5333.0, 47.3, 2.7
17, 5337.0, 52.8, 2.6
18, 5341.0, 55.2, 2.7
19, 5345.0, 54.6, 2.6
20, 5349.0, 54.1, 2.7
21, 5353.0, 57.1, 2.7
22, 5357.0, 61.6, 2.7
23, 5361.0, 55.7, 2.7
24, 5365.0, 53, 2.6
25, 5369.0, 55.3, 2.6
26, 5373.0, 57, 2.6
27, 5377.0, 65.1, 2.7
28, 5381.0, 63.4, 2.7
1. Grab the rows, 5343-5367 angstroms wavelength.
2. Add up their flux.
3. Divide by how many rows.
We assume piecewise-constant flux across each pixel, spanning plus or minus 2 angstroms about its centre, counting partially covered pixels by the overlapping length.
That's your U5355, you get 56.0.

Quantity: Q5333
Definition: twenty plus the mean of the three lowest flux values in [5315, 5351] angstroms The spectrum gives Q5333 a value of 69.2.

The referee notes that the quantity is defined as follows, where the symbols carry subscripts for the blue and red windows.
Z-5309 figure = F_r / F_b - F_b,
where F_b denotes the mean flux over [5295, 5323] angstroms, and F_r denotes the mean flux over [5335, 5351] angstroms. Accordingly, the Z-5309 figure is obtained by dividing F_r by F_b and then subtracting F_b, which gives -52.9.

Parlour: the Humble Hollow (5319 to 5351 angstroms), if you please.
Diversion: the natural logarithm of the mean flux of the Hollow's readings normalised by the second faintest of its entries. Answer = 0.059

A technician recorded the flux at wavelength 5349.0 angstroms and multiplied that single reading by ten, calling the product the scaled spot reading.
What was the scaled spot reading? 541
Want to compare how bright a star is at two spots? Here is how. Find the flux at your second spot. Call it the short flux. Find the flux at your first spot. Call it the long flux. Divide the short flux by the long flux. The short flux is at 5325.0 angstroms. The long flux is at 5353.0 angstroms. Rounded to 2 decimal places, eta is 0.87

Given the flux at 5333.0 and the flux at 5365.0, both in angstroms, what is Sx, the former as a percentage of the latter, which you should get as 89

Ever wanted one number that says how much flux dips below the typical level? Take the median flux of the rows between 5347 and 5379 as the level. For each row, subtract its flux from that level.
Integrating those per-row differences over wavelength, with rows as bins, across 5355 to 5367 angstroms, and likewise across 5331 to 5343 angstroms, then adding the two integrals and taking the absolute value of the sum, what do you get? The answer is 50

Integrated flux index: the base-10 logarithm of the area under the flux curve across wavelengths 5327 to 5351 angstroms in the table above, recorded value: 3.10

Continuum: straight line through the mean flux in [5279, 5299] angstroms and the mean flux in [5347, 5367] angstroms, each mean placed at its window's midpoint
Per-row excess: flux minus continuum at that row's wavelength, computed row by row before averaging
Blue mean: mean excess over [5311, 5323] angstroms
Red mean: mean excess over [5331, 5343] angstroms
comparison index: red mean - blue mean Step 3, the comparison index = -2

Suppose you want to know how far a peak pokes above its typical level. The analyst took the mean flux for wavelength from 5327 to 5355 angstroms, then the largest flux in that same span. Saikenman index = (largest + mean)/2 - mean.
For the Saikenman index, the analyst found 1.98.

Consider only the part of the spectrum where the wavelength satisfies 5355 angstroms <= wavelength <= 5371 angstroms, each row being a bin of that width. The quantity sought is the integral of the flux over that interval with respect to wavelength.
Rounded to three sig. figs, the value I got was 902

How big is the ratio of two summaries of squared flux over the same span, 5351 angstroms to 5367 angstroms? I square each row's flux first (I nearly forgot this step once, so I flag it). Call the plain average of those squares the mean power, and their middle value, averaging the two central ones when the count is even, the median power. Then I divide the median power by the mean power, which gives 0.98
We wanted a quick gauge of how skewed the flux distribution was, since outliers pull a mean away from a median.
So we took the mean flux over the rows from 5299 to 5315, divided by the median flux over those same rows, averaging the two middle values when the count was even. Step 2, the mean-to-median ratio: 0.98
